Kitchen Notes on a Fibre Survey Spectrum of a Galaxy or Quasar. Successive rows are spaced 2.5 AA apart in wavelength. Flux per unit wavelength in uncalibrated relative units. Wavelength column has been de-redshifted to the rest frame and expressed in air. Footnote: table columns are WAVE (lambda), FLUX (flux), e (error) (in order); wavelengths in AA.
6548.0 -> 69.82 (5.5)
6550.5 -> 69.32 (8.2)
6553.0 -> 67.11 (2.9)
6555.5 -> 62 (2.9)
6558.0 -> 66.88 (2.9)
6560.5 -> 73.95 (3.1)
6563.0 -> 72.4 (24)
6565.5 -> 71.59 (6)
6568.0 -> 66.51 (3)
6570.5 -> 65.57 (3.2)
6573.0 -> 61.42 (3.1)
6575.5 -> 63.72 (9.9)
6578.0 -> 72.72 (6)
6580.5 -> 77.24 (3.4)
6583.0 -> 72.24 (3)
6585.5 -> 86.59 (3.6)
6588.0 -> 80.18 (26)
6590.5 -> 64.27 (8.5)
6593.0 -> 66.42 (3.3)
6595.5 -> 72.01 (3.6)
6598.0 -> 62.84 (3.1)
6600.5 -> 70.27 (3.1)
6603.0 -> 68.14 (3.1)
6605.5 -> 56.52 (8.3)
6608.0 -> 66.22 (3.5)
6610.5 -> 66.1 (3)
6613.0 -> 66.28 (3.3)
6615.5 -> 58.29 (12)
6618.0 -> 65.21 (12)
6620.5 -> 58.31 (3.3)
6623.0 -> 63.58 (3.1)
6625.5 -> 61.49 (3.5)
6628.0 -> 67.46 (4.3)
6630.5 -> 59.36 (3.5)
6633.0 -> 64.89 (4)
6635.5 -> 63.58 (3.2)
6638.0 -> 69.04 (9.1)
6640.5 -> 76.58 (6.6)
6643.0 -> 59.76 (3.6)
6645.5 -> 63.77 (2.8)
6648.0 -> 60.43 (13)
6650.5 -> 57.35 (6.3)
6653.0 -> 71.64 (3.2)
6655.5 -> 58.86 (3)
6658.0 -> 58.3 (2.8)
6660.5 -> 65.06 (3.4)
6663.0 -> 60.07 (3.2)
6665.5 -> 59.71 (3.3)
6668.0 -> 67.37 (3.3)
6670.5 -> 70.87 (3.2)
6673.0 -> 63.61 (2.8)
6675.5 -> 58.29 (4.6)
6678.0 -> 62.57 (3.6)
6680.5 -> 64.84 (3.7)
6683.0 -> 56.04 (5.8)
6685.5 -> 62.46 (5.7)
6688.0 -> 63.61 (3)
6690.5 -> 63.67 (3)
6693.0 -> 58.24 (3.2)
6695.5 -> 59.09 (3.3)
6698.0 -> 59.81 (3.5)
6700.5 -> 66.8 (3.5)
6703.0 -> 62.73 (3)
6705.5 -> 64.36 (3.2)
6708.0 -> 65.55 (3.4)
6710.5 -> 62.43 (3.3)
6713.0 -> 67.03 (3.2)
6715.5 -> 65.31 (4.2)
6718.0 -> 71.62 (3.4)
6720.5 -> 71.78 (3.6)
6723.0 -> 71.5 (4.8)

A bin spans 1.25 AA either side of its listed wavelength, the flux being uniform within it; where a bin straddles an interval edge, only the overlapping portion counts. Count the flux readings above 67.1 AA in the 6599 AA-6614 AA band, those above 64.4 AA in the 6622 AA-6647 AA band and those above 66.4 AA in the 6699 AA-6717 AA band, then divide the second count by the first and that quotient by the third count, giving 1.0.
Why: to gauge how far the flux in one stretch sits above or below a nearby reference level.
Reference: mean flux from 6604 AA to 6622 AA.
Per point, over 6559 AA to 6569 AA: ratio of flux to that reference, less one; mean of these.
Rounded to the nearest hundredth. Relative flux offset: 0.14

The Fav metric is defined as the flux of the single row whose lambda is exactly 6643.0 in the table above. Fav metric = 59.76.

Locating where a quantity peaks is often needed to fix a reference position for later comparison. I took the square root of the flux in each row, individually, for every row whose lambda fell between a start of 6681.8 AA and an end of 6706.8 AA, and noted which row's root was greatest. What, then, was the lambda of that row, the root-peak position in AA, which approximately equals 6700.5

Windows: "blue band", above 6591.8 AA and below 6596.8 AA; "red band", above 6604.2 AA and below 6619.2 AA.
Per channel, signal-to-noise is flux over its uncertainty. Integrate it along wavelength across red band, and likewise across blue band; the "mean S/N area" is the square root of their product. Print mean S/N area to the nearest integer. 140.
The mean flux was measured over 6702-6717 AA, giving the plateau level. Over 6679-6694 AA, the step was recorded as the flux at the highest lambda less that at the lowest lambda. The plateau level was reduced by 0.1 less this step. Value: 58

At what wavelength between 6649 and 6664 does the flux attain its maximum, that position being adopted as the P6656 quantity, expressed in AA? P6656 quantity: 6653.0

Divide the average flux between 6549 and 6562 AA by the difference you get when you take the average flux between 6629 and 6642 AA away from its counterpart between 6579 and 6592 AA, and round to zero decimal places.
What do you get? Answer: 7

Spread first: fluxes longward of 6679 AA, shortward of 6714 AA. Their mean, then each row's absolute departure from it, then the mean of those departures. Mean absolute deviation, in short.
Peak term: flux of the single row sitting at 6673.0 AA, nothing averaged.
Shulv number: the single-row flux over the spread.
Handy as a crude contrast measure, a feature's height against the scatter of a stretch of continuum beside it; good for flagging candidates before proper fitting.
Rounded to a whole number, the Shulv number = 25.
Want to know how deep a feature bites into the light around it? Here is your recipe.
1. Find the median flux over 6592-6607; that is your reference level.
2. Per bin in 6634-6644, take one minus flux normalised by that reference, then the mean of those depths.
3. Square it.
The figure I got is 0.0000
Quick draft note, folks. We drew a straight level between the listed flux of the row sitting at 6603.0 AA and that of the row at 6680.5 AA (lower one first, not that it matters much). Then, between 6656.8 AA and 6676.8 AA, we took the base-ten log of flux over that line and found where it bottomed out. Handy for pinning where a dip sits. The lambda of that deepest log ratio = 6658.0 AA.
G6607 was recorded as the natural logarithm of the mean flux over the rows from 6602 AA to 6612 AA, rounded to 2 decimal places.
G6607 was 4.16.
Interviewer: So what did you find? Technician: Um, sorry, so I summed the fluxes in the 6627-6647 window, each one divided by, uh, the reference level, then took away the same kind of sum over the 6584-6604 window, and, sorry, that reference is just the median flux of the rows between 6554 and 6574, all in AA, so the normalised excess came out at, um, -0.7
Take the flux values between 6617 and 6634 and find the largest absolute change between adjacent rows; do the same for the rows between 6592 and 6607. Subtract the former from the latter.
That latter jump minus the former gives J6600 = 4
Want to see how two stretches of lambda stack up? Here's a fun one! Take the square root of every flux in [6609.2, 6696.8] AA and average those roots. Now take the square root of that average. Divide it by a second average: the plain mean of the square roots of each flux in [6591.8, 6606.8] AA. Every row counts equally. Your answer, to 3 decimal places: 0.347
